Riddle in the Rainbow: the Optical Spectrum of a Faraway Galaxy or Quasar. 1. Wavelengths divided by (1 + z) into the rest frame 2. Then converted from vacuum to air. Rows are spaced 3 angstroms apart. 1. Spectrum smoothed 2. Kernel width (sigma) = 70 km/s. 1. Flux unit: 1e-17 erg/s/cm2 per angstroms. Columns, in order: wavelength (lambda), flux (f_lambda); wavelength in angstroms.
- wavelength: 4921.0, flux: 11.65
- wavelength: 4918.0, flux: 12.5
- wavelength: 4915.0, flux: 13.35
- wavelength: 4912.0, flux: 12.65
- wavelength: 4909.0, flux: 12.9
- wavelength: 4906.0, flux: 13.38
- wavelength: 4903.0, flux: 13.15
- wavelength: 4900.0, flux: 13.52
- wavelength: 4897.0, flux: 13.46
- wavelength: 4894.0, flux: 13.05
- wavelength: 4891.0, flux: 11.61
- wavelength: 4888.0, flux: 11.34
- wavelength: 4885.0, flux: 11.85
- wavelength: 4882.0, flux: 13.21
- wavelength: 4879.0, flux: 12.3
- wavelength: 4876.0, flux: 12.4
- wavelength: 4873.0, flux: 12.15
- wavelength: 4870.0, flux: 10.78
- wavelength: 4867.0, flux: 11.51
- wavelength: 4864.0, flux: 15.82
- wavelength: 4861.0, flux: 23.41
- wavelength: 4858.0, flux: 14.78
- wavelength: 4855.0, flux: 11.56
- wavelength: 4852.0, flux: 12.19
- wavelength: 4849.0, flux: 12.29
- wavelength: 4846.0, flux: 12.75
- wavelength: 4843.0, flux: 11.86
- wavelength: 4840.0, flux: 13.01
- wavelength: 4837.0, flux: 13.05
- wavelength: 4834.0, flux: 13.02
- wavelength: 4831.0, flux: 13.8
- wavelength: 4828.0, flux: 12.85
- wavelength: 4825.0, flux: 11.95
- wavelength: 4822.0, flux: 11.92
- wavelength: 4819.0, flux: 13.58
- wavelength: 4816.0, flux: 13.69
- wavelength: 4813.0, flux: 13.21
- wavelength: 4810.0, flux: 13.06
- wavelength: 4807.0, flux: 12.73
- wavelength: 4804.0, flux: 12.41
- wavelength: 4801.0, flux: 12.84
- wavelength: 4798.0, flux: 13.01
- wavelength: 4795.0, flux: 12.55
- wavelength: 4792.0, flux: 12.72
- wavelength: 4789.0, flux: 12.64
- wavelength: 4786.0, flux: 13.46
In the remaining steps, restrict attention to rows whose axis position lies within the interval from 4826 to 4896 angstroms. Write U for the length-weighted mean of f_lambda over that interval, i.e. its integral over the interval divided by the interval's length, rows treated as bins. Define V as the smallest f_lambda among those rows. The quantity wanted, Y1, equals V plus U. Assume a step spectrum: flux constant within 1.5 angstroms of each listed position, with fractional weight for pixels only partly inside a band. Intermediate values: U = 13.1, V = 10.78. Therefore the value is 23.8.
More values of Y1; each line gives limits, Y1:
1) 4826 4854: 24.6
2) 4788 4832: 24.8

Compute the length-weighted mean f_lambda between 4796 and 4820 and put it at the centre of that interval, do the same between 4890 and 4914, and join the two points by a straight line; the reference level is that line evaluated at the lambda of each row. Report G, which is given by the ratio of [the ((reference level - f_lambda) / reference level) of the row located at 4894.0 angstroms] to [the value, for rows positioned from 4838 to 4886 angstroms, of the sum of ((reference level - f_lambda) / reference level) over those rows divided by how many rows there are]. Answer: 0.2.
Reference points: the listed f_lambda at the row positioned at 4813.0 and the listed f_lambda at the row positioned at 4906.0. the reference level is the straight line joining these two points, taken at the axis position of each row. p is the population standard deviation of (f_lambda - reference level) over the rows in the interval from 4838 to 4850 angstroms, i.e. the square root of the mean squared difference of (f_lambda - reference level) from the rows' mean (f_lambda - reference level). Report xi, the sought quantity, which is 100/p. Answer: 226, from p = 0.44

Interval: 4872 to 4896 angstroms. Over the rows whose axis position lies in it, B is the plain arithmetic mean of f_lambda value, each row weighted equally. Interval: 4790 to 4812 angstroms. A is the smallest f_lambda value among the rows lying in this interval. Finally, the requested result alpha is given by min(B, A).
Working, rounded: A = 12.41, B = 12.2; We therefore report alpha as 12.2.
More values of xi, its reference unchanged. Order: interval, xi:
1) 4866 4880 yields 166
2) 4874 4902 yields 130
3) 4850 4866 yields 24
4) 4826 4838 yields 273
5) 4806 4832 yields 153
